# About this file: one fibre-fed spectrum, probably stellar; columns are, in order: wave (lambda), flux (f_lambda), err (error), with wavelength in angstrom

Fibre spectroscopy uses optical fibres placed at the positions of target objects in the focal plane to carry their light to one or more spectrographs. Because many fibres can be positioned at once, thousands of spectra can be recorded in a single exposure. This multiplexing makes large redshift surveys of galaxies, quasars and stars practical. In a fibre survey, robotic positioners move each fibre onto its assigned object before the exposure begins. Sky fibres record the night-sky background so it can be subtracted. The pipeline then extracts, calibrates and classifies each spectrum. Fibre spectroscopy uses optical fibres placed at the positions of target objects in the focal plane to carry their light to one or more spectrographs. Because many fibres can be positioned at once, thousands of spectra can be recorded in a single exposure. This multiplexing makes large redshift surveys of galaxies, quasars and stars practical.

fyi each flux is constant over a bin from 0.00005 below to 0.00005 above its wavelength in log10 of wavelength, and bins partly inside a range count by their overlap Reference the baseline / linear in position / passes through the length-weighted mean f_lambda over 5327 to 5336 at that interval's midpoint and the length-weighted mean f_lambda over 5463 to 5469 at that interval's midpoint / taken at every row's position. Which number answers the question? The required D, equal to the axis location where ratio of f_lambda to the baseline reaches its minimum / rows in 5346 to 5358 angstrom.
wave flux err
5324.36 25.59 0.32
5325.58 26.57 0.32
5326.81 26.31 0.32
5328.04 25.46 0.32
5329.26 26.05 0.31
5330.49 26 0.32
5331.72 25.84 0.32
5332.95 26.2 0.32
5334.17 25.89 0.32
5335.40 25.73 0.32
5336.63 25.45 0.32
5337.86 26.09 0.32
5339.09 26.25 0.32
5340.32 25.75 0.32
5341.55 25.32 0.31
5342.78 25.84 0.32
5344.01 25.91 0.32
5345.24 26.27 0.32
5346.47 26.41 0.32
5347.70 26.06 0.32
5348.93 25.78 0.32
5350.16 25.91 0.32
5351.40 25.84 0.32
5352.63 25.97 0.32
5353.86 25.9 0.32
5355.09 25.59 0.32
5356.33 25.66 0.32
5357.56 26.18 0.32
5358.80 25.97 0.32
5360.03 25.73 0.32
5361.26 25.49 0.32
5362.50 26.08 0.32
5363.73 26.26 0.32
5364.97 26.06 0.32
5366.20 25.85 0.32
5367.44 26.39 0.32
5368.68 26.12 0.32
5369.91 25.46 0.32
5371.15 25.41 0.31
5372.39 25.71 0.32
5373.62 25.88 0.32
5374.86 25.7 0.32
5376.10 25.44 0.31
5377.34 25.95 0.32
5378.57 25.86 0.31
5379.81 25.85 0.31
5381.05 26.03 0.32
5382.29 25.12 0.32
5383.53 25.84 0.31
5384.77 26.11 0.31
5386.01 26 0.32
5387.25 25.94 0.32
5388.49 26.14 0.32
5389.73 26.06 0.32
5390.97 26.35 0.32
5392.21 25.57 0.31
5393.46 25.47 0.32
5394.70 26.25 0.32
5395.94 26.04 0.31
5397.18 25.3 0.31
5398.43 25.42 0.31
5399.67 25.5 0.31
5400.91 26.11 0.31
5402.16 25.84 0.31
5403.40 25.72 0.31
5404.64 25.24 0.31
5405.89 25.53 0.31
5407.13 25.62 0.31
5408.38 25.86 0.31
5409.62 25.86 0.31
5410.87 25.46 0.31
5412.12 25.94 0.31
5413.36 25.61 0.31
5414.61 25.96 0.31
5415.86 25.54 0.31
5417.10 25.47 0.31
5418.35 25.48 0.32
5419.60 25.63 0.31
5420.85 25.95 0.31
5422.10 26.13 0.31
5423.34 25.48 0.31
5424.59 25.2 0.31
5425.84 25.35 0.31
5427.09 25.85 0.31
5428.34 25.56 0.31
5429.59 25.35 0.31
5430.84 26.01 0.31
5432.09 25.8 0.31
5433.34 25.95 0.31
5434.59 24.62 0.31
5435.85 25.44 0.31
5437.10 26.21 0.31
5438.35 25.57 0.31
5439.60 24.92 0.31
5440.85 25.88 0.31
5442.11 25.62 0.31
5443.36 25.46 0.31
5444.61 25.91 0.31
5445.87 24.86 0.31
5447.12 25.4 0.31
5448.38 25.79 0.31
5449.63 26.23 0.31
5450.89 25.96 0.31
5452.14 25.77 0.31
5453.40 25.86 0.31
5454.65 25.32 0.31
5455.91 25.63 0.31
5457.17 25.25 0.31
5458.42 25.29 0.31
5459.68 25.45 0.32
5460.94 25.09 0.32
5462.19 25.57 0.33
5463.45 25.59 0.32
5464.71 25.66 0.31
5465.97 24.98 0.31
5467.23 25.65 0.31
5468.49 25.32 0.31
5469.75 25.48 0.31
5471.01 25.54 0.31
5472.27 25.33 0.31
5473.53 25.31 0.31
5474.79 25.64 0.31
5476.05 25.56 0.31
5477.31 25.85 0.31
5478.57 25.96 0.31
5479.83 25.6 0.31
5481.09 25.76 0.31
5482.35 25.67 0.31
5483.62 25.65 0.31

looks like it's 5355.09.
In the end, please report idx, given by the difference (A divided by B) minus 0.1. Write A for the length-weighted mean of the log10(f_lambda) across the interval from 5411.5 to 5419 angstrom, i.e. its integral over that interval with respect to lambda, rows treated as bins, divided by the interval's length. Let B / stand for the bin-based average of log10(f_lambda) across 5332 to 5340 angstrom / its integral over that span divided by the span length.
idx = 0.897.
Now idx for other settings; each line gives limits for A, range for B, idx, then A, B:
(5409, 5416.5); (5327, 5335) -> 0.898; 1.41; 1.41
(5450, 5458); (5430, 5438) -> 0.900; 1.41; 1.41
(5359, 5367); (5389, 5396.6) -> 0.900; 1.41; 1.41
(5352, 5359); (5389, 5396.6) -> 0.899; 1.41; 1.41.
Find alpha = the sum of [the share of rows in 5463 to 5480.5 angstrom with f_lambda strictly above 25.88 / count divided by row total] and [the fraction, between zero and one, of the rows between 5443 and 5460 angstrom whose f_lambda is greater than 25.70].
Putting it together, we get 0.5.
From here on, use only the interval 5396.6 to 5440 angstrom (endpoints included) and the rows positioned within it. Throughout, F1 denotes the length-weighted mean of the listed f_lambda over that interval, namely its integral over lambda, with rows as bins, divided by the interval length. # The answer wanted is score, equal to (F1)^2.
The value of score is 656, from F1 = 25.6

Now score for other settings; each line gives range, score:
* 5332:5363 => 670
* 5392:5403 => 661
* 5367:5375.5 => 665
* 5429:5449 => 652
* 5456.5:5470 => 644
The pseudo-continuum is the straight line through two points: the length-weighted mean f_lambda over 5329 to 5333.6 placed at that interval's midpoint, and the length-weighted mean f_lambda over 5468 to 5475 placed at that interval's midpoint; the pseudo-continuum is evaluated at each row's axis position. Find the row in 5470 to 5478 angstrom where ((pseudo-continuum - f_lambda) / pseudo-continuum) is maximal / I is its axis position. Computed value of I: 5473.53 angstrom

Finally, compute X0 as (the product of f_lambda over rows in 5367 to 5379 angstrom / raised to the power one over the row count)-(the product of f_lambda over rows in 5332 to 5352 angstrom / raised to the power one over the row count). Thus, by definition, -0.13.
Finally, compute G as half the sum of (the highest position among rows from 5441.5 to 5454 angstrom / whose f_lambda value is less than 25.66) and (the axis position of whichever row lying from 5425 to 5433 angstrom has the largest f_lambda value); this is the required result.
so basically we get 5439.0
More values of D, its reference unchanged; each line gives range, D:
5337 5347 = 5341.55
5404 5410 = 5404.64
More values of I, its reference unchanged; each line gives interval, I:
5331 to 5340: 5336.63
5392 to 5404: 5397.18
